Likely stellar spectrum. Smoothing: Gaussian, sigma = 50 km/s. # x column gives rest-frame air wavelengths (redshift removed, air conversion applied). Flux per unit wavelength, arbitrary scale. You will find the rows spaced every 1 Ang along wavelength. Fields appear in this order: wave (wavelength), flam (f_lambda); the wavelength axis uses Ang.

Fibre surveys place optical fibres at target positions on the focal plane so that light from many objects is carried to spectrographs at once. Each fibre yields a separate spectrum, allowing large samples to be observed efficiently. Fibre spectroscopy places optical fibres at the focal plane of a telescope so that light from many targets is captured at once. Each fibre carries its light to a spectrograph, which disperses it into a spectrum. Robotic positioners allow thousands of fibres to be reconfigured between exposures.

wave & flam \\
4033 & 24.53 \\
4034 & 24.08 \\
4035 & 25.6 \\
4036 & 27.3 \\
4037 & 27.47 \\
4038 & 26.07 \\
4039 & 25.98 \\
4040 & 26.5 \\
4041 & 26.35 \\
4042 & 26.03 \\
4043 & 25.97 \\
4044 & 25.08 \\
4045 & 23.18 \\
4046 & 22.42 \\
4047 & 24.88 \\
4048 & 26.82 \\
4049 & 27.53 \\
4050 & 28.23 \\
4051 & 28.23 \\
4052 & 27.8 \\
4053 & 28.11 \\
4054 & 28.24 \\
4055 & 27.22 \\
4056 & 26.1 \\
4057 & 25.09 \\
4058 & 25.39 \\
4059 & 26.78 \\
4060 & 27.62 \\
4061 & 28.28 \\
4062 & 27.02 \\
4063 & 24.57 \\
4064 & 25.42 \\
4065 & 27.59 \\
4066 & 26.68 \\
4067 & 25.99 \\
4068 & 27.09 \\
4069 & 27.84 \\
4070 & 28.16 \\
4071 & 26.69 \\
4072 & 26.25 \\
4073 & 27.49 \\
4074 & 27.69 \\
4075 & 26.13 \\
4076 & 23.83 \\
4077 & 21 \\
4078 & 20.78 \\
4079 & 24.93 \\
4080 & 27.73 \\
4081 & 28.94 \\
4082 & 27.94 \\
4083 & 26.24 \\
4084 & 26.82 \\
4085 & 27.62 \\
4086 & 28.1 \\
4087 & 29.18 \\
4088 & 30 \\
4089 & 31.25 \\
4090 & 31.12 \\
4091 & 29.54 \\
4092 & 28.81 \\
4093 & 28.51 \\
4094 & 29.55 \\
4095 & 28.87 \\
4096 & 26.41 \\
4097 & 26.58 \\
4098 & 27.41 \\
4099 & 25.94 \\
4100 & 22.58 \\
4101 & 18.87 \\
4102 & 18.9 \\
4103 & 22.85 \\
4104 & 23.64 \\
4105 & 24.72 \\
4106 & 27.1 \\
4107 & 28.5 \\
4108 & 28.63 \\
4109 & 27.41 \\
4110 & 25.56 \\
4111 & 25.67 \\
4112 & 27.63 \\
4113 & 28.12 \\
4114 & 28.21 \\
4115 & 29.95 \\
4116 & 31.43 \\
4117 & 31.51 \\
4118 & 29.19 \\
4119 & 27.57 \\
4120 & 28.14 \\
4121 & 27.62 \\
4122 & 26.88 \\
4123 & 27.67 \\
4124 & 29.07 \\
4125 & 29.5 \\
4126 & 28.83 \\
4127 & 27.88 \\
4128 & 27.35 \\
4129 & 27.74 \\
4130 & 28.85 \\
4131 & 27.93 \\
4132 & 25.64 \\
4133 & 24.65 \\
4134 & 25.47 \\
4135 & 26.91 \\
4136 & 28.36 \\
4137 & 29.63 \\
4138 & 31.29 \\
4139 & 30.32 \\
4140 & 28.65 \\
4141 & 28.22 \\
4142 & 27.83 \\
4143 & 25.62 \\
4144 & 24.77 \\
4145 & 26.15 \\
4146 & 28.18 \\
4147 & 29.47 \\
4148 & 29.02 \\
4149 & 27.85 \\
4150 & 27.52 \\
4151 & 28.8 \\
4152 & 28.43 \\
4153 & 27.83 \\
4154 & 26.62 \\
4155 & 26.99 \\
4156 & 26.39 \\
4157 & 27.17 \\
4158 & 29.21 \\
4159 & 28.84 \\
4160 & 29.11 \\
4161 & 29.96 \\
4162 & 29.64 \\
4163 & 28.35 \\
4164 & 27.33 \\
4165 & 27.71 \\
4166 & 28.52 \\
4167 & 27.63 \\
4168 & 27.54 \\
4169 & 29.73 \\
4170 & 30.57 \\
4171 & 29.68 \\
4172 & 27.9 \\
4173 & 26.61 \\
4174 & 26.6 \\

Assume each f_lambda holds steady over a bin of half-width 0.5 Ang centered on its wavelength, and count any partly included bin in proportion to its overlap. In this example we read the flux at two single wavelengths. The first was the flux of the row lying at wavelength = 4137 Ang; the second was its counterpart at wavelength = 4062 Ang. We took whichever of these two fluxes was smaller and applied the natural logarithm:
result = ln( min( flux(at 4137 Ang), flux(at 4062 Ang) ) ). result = 3.30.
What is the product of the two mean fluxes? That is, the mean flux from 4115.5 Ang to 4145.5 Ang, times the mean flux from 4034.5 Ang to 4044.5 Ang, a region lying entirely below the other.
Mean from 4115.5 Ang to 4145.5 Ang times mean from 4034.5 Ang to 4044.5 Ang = 735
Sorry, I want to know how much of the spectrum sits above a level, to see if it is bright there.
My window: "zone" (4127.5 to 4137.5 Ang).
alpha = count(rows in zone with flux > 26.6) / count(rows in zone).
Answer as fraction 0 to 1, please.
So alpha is 0.70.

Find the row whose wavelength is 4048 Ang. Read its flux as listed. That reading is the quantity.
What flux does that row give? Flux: 26.82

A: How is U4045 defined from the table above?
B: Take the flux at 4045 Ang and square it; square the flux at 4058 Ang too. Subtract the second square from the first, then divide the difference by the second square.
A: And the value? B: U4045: -0.17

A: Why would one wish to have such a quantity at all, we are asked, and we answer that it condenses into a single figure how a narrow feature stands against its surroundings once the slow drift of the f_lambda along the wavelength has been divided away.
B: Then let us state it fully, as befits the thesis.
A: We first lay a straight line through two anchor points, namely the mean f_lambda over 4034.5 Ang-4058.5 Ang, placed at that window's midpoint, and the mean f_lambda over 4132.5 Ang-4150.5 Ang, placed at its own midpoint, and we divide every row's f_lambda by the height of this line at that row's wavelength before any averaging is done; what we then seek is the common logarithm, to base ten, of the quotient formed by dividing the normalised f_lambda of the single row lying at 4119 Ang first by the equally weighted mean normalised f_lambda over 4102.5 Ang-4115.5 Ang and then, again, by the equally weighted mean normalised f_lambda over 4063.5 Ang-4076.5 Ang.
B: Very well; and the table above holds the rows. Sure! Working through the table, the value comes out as 0.01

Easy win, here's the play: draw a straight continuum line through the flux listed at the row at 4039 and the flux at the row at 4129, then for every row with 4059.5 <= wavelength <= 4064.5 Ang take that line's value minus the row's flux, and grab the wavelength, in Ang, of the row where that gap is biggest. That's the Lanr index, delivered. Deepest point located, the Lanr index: 4063 Ang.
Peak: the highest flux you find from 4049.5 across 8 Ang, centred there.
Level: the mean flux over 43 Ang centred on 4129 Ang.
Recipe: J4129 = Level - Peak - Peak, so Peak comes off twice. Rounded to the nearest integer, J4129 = -28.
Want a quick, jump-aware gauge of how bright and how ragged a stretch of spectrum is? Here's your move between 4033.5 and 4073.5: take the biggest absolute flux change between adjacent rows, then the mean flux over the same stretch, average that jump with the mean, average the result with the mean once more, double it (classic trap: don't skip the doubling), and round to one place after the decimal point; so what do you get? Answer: 40.9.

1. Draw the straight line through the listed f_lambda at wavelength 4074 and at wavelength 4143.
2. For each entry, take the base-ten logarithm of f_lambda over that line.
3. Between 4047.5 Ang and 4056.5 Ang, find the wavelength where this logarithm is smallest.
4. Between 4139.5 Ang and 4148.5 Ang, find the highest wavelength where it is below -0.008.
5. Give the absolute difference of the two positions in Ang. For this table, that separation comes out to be 88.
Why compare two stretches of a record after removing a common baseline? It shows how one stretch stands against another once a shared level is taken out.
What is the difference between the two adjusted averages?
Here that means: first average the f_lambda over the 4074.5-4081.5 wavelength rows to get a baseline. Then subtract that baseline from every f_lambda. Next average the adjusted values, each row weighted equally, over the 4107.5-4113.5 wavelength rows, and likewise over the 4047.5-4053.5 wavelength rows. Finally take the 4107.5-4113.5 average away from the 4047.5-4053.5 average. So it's 0.6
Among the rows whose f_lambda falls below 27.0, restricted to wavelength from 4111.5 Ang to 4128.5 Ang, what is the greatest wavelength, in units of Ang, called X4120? 4122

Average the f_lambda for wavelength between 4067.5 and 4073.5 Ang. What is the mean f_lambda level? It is 27.3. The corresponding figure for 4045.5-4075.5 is 26.8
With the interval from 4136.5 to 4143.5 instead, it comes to 28.8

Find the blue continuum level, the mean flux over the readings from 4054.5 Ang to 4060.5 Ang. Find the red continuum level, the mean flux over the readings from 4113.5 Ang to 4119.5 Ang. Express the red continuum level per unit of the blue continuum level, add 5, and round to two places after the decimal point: 6.12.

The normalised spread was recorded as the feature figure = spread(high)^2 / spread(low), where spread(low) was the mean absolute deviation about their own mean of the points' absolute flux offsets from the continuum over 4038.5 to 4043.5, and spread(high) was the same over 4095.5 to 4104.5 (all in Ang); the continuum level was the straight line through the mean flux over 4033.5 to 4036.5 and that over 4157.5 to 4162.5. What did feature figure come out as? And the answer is 31.9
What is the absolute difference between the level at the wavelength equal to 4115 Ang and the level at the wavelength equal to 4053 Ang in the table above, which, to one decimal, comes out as 1.8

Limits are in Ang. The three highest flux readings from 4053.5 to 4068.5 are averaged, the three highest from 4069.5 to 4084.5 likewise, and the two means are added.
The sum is 56.4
